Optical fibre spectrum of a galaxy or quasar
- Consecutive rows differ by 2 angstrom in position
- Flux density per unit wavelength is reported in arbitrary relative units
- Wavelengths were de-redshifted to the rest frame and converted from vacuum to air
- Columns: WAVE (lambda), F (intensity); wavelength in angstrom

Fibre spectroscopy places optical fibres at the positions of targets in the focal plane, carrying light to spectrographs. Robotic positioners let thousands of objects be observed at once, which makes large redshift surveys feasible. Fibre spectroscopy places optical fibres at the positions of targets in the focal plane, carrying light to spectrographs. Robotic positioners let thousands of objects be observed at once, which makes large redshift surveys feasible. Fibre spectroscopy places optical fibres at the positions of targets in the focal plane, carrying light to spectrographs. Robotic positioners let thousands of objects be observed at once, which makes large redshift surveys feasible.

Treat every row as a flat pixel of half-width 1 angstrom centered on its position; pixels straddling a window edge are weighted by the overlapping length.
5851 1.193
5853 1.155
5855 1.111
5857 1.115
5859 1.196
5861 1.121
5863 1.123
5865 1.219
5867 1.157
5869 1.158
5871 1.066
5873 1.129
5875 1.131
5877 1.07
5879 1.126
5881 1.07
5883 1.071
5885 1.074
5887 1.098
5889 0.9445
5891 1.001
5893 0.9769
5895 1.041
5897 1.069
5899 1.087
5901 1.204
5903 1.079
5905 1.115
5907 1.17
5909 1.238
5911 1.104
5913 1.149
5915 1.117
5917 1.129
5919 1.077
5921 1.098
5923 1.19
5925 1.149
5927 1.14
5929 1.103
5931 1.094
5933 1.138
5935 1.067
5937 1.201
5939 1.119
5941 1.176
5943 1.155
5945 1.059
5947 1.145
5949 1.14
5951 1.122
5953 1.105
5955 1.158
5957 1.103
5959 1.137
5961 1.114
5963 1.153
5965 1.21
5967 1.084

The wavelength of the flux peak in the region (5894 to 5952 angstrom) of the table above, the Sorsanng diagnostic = 5909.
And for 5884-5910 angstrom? 5909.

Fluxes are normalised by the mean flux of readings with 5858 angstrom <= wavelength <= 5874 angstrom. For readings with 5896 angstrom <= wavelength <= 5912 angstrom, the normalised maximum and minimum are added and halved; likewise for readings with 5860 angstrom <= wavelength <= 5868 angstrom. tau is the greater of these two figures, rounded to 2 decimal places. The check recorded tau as 1.02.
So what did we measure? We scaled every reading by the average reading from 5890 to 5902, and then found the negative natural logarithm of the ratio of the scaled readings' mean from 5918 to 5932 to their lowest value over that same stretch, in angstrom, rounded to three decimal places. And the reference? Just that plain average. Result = -0.041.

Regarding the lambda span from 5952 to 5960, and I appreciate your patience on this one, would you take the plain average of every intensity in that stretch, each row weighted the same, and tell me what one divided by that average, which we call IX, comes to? 0.89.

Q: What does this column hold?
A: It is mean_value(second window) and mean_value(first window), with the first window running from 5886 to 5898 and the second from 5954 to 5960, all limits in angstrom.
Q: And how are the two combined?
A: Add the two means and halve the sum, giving 1.08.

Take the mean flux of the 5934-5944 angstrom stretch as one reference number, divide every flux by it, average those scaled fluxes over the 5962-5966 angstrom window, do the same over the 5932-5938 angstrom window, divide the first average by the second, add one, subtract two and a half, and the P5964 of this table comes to -0.459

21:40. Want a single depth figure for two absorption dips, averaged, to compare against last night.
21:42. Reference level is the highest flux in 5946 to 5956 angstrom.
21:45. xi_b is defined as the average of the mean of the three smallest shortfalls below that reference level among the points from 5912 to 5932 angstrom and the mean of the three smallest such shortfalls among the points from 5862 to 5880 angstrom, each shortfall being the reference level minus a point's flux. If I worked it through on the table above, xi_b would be -0.012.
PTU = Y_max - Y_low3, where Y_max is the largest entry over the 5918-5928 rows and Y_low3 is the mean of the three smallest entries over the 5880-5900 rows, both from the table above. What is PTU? 0.22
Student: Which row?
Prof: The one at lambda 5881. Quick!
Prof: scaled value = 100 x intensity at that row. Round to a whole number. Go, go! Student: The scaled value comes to 107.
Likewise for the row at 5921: 110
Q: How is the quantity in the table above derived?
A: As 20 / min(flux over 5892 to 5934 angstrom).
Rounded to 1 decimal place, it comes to 20.5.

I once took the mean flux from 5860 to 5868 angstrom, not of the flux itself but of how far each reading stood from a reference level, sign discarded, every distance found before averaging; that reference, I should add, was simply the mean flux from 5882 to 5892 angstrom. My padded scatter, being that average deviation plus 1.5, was 1.62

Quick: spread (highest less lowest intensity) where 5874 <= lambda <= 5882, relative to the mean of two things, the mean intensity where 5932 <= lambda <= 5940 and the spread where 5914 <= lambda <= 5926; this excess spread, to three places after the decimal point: -0.561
